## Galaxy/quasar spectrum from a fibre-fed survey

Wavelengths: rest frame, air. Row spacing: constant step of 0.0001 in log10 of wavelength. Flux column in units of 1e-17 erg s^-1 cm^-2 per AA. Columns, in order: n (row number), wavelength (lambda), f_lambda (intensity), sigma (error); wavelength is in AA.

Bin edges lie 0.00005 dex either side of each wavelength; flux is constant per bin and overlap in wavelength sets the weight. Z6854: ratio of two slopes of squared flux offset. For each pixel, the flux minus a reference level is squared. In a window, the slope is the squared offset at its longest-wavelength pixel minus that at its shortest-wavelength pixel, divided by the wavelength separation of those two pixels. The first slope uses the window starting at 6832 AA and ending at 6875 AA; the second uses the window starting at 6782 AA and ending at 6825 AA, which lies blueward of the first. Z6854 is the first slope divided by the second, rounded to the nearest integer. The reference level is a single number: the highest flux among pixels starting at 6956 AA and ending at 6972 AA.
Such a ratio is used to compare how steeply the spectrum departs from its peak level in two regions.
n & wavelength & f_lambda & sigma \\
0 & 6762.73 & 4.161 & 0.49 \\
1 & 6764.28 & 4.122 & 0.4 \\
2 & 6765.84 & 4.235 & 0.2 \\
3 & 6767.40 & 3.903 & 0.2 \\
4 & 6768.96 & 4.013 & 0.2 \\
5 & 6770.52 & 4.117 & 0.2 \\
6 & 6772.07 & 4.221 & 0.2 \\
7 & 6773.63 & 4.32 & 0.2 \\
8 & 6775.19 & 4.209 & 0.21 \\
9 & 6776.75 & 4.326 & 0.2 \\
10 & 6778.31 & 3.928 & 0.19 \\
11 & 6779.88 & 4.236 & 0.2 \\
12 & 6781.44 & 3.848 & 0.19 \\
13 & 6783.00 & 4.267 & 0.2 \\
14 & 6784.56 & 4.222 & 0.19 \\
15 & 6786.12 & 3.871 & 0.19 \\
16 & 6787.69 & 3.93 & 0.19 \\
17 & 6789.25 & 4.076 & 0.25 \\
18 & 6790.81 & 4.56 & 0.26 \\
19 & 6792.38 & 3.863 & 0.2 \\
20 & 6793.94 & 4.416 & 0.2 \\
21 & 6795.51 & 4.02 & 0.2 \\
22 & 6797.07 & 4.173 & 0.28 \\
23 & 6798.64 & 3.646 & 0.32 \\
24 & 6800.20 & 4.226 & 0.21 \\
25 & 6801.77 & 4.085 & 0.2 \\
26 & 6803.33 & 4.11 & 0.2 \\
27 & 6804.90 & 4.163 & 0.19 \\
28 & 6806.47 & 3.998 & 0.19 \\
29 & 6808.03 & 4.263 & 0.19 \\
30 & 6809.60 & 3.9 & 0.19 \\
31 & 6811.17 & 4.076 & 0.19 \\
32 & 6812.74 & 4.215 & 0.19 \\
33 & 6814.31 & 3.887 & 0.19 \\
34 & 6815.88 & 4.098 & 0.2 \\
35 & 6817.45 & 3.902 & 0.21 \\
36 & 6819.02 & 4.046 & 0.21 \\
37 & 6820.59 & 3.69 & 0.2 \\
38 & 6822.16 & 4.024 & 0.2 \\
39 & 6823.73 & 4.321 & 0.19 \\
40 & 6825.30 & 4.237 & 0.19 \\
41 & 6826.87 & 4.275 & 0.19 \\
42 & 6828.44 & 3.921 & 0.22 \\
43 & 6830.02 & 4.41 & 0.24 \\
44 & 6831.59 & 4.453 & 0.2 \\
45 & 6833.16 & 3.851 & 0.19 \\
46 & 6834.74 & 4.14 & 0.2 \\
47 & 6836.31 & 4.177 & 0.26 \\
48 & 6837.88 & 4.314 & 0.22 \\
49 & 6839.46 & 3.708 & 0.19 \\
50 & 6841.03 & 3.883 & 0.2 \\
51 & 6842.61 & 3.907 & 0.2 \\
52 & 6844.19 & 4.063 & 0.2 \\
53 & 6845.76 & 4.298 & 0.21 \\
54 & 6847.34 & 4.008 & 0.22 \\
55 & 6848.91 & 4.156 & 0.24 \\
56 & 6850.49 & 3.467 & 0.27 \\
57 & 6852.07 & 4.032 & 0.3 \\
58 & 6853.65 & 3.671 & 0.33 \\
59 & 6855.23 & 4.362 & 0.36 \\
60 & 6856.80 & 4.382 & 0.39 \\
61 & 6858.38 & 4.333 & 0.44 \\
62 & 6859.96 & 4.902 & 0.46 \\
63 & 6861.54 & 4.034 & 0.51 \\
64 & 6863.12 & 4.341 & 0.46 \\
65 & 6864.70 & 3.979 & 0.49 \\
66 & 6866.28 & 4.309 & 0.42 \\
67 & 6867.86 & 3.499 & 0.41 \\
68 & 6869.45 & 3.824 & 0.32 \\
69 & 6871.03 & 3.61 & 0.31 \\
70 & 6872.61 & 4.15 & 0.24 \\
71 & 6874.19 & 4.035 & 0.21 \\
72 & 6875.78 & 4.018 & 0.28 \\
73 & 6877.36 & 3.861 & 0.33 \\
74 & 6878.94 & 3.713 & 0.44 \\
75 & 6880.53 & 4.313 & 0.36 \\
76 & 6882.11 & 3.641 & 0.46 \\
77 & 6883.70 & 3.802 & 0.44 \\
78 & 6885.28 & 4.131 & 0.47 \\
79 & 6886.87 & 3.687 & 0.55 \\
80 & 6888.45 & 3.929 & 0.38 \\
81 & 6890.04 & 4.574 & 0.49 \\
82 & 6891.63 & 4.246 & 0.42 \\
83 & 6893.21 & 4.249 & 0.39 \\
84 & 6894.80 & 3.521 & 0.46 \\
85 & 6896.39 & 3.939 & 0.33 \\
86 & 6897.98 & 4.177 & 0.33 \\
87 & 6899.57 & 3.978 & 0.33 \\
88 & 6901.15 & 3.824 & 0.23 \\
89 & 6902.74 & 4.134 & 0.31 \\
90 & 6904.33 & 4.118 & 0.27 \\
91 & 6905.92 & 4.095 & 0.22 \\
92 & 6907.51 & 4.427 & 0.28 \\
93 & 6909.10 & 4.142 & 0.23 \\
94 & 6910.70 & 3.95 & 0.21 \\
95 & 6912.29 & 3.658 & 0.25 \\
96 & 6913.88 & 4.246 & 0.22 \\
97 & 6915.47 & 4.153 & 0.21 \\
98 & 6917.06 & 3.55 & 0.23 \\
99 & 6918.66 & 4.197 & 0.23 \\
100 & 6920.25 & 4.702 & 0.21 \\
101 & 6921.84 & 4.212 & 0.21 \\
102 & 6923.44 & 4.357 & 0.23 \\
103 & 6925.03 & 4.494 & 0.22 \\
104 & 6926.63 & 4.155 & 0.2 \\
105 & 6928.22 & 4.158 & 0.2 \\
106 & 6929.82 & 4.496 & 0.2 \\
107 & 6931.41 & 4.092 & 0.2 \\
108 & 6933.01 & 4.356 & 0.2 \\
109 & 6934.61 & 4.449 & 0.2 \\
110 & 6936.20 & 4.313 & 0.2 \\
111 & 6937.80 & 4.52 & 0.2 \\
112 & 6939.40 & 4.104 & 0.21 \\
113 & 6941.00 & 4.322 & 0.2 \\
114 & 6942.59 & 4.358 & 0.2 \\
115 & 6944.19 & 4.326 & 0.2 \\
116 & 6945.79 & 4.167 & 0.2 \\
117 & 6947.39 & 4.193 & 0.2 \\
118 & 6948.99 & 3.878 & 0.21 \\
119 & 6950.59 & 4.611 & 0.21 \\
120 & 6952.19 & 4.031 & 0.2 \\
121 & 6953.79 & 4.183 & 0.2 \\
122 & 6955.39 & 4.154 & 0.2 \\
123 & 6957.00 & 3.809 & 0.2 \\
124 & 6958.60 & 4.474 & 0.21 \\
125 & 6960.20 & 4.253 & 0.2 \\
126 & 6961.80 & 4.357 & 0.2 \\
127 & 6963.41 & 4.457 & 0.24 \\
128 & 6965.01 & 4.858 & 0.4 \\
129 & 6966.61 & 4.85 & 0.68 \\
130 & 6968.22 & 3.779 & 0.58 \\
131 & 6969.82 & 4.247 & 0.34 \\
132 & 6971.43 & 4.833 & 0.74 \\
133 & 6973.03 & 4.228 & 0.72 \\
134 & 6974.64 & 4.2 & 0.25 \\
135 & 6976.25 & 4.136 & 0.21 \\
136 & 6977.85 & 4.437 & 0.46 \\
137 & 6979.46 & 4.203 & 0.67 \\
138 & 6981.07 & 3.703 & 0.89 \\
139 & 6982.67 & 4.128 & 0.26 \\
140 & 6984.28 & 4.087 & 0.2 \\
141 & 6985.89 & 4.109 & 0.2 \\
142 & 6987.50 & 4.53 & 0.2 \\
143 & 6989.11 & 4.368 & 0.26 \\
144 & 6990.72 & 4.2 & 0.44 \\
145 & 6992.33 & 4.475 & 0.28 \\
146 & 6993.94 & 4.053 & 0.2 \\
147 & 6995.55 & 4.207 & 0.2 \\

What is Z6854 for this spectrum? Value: 5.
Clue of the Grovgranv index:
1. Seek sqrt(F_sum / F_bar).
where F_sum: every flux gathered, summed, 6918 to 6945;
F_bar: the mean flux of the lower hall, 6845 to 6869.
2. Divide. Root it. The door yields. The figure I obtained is 4.2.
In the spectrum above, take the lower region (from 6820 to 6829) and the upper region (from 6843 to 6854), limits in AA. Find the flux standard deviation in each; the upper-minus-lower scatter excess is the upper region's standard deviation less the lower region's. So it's 0.04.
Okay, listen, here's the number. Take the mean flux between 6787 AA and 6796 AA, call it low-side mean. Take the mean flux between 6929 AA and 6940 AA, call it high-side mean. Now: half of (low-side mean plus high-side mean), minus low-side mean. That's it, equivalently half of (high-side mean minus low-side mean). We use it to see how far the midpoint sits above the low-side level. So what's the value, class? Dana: 0.09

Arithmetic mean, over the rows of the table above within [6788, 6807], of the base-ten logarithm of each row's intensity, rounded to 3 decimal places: 0.613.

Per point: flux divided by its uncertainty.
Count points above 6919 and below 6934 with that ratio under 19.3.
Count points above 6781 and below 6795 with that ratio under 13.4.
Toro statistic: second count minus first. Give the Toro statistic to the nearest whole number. -1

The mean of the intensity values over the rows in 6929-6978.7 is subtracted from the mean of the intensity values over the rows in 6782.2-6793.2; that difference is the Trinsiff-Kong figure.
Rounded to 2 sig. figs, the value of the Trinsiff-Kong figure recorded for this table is -0.19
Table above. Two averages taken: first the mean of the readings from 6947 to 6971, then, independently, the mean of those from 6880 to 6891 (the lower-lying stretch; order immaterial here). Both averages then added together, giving 8.29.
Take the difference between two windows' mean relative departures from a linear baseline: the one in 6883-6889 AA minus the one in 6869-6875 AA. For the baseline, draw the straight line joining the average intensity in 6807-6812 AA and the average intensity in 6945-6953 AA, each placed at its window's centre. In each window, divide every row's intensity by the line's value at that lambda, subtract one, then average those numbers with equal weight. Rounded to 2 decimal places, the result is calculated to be -0.01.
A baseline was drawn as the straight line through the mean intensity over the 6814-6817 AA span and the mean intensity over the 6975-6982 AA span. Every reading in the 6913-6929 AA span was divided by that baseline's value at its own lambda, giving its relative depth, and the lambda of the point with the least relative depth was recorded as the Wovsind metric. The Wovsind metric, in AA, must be 6917.06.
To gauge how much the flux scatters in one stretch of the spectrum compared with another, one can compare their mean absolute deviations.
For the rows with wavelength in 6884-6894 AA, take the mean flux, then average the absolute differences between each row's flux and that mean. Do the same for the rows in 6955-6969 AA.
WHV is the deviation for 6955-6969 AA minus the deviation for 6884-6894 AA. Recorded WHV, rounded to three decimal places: 0.076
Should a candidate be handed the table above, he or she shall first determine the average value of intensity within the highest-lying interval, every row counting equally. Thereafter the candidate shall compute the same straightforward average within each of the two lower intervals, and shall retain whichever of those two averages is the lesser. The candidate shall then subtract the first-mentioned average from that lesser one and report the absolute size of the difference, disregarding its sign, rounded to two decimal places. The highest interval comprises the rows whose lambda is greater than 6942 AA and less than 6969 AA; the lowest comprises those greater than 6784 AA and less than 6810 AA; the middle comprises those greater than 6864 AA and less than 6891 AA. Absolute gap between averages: 0.33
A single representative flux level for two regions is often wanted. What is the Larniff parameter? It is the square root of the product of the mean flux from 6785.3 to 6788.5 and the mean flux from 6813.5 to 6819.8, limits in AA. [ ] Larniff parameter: 3.94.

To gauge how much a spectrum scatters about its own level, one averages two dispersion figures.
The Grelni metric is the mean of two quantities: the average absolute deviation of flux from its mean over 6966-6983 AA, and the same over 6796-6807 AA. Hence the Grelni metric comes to 0.192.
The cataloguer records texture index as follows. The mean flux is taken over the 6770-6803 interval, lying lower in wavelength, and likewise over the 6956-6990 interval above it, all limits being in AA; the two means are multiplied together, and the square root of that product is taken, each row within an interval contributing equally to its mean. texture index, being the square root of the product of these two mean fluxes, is 4.20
